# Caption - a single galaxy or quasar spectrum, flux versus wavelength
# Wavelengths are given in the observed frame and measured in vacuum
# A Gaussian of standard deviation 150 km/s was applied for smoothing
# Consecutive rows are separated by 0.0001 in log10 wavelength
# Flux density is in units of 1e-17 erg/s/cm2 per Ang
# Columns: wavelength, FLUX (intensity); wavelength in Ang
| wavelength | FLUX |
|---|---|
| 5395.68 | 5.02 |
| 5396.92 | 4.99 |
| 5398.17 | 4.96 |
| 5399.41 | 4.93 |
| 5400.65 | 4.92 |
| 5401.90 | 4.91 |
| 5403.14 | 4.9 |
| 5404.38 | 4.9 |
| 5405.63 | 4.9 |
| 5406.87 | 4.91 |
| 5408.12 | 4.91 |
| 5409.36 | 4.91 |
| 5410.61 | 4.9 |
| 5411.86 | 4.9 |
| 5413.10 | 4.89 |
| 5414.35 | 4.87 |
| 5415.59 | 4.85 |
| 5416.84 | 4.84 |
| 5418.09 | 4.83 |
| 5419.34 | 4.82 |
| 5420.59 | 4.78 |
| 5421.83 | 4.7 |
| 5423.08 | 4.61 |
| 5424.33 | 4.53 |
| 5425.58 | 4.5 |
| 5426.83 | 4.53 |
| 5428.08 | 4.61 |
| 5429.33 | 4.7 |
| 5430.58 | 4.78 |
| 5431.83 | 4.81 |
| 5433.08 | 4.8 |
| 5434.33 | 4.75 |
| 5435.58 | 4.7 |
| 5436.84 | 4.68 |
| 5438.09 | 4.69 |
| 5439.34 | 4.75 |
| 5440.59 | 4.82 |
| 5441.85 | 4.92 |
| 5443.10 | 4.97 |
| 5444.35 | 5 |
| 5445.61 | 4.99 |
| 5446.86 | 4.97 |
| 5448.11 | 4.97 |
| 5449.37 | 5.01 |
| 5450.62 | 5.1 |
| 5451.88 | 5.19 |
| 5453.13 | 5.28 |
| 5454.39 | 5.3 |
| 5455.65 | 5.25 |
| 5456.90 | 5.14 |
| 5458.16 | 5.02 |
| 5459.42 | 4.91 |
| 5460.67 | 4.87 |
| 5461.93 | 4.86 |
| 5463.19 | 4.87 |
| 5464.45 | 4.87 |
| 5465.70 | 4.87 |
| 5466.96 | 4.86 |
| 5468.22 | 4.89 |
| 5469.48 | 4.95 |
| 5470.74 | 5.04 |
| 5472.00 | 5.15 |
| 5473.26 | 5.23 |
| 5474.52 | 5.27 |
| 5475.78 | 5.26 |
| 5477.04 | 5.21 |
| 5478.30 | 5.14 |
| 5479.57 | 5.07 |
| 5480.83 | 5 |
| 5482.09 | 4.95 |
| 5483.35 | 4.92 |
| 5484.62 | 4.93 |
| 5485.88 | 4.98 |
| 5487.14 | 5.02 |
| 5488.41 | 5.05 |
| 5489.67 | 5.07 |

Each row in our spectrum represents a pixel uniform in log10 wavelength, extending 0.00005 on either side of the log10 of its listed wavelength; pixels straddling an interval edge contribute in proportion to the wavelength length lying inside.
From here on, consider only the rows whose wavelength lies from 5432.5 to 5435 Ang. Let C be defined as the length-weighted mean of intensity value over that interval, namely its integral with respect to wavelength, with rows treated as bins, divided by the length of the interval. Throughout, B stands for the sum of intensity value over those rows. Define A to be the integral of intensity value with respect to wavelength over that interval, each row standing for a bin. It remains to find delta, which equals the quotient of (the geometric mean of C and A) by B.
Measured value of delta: 0.791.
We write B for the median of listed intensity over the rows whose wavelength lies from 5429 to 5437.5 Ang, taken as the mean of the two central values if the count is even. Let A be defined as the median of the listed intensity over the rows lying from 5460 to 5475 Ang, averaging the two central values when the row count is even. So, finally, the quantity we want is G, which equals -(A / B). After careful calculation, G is -1.03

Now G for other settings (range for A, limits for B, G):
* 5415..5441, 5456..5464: -0.97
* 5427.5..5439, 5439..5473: -0.95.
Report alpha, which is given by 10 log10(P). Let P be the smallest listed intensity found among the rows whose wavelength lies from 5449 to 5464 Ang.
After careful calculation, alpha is 6.87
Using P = 4.86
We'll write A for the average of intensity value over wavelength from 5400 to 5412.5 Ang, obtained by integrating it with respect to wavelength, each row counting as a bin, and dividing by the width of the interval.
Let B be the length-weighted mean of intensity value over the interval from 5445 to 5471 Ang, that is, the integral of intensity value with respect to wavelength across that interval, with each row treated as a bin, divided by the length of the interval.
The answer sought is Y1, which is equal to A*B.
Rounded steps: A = 4.91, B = 5.01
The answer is 24.6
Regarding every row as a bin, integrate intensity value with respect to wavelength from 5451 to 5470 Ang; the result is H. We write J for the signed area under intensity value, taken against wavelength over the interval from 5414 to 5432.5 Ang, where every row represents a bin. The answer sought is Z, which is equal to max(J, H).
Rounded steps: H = 95.2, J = 87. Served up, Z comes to 95.2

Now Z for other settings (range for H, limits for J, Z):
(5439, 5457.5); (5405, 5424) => 93.4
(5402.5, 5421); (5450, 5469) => 95.3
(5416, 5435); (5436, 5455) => 94.5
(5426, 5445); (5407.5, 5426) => 90.5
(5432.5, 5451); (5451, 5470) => 95.2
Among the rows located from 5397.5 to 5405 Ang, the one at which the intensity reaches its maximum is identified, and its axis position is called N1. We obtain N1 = 5398.17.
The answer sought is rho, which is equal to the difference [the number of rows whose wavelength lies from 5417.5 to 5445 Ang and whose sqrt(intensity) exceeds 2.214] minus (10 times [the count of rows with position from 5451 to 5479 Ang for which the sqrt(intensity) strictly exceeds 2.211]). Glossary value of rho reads -157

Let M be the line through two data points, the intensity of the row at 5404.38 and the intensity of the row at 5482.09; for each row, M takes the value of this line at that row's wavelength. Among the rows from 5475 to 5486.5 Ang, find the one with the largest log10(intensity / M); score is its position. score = 5475.78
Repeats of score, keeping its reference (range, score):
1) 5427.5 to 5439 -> 5431.83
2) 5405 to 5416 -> 5406.87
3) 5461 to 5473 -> 5472.00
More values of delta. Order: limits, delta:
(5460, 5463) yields 0.867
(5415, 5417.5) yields 0.789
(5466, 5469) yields 0.866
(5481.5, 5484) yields 0.789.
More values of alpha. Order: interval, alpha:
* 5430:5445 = 6.70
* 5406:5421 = 6.79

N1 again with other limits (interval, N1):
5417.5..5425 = 5418.09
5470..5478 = 5474.52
